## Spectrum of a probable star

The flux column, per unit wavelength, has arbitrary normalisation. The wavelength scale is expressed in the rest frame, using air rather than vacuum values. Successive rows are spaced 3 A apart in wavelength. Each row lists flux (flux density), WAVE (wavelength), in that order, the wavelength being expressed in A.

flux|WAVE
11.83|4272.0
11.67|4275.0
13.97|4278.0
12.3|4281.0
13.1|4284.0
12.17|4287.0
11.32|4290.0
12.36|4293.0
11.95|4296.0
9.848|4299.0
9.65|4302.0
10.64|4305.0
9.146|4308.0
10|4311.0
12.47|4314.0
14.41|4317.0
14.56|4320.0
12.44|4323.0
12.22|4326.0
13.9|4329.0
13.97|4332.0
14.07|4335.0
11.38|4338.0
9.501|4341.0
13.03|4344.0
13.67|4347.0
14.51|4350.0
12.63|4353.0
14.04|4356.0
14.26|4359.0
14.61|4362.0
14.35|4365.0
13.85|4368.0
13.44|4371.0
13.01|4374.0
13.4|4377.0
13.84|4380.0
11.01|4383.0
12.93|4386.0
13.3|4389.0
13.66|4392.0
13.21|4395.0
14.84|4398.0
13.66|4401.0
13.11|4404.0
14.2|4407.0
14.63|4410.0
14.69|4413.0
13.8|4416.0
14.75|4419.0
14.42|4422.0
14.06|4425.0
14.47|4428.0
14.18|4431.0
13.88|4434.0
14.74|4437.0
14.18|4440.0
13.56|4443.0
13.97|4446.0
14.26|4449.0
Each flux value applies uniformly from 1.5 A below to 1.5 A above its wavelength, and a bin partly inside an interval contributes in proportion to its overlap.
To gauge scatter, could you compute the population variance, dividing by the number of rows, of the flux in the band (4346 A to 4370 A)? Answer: 0.35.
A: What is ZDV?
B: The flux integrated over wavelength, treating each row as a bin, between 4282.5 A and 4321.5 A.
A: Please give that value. 455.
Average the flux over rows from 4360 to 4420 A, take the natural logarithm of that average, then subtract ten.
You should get -7.38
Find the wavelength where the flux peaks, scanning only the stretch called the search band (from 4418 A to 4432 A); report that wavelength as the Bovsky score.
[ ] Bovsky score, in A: 4419.0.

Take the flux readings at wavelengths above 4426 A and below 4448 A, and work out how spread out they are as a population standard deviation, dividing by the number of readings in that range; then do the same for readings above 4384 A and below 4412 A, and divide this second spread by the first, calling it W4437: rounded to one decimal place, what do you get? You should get 1.8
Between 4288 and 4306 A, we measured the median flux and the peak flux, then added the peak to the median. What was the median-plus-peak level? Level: 23.3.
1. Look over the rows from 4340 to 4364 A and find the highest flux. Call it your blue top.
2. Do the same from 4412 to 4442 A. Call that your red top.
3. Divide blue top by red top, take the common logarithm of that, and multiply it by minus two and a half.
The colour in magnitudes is 0.0104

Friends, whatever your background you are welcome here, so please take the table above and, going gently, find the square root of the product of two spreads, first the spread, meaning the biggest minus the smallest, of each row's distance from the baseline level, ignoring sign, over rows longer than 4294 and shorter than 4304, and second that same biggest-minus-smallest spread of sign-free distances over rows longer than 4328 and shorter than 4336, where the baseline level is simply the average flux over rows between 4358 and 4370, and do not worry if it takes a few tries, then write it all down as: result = 0.6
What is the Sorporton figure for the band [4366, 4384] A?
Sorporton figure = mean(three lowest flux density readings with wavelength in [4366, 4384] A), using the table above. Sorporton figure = 12.5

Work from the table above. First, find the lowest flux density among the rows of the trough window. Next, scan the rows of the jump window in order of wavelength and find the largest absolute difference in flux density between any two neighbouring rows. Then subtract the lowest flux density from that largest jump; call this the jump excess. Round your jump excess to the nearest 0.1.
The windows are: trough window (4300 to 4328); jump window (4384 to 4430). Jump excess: -7.5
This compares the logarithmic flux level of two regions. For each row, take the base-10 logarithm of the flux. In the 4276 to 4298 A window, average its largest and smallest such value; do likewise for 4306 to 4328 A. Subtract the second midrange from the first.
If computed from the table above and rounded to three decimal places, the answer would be 0.037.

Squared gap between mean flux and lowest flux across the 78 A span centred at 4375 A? 15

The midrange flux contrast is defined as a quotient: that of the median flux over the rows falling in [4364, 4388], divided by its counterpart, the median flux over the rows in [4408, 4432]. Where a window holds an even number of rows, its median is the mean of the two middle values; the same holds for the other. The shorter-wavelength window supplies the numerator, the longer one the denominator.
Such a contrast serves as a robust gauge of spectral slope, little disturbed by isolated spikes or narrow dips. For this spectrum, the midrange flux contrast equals 0.93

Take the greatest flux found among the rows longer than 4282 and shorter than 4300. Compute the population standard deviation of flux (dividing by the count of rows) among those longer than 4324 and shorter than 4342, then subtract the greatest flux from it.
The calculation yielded -11.4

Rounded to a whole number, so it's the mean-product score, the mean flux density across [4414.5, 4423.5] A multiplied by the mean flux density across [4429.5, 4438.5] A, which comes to 204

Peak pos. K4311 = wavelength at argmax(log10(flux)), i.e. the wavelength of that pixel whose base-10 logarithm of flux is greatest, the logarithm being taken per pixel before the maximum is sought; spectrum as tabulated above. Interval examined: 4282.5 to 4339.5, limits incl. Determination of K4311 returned 4320.0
